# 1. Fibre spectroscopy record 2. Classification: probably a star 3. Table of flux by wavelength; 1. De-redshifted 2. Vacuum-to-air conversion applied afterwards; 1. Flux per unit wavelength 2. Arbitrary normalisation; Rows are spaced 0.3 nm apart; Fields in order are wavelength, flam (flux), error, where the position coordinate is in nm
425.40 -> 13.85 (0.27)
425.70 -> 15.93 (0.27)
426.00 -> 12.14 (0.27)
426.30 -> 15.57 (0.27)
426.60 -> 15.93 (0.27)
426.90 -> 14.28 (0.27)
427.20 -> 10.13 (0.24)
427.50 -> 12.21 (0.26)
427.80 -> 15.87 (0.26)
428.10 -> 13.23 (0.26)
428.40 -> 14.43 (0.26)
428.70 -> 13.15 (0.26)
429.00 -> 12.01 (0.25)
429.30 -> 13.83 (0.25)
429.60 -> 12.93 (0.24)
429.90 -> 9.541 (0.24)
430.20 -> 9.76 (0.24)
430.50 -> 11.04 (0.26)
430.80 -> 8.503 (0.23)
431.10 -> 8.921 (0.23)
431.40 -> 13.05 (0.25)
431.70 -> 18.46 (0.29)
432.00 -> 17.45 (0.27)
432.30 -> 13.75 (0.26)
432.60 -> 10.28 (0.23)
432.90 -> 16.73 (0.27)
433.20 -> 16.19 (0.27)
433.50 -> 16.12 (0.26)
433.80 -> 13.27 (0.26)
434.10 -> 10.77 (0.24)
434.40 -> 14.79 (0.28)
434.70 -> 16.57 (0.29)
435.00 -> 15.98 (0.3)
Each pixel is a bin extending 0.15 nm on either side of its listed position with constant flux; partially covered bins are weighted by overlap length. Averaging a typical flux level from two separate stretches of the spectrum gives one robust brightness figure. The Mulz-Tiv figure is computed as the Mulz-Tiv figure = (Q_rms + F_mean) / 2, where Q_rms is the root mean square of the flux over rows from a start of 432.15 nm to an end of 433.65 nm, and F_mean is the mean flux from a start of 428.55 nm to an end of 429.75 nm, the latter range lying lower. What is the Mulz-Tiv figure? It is 13.9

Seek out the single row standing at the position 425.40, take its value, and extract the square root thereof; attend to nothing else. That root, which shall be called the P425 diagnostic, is 3.72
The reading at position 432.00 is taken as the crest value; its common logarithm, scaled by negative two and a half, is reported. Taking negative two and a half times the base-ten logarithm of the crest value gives -3.10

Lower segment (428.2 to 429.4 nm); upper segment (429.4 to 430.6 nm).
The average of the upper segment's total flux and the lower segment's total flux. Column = 48.3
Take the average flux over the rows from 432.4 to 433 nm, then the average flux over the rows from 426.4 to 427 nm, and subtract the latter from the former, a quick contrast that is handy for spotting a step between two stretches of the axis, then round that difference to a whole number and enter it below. -2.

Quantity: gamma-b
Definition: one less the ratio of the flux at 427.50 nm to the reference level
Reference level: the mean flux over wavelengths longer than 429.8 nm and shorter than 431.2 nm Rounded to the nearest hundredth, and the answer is -0.28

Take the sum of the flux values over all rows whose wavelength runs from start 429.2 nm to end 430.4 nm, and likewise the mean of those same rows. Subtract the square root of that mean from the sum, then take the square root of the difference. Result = 6.53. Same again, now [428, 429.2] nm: 7.01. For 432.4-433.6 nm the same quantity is 7.45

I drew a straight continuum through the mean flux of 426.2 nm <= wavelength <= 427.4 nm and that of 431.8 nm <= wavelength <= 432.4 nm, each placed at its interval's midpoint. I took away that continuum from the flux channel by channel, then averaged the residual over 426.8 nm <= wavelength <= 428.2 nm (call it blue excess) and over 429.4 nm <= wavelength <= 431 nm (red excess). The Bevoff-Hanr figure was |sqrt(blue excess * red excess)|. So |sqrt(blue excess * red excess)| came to 2.2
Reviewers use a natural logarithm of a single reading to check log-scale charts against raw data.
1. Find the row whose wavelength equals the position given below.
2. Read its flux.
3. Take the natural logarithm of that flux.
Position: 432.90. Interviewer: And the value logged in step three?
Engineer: 2.82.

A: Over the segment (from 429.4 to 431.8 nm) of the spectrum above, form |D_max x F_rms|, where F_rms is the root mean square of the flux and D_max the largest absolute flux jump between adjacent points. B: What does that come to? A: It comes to 65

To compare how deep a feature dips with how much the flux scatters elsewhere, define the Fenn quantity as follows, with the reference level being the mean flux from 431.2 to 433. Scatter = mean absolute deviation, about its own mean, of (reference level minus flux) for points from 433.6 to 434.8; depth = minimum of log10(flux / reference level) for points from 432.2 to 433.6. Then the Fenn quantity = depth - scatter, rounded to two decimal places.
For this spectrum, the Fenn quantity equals -1.99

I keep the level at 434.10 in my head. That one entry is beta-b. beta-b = 10.77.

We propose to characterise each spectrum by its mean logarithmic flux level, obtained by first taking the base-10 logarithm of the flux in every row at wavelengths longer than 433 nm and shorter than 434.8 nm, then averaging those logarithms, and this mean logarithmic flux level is 1.160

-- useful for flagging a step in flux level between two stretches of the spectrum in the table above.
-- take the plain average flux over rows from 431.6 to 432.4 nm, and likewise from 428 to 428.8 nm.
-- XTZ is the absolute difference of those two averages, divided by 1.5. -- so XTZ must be 2.0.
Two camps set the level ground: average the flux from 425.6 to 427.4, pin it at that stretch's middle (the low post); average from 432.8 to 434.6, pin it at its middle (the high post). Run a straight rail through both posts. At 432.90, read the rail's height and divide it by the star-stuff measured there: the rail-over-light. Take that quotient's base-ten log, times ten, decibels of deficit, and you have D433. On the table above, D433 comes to -0.60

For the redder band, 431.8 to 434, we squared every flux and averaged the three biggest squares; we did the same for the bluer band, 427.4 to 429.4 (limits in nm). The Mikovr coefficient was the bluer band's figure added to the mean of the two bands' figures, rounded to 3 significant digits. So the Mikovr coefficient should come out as 467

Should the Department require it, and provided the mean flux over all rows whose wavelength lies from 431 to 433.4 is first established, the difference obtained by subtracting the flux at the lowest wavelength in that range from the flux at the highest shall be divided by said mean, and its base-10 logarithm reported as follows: -0.30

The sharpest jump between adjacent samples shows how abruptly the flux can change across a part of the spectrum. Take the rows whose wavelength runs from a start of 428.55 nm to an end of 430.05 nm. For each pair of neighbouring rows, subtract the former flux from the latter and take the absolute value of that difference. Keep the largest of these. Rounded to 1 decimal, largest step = 3.4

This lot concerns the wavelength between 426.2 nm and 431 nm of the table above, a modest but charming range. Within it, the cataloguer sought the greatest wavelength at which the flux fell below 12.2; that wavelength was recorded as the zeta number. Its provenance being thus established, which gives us 430.80 nm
